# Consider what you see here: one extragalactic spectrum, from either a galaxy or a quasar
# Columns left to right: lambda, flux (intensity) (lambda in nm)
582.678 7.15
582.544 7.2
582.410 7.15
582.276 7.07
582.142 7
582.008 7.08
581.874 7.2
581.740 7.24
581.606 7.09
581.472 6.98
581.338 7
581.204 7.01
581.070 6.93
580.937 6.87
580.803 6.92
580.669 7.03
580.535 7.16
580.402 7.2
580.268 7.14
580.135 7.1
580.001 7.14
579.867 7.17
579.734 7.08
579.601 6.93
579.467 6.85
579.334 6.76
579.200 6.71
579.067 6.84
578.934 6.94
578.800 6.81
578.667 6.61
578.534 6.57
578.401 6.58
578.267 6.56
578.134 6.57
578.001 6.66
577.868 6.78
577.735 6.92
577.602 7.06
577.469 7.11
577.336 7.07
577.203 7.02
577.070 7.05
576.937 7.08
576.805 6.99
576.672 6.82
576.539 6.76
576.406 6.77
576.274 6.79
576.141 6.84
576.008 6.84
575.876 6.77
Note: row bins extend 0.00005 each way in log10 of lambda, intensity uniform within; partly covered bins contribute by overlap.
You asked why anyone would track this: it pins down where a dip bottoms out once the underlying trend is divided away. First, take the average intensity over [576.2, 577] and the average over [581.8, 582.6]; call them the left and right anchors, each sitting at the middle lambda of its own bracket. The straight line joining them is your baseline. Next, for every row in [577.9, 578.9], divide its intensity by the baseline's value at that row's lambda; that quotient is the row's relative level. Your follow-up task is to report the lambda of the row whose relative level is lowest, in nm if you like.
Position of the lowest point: 578.534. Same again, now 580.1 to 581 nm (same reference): 580.937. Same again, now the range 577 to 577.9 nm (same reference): 577.868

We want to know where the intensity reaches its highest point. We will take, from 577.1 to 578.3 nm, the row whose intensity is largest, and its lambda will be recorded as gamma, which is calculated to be 577.469 nm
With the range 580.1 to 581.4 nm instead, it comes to 580.402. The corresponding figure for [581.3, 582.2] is 581.740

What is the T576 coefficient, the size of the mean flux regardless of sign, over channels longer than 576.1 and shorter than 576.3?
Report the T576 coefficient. 6.81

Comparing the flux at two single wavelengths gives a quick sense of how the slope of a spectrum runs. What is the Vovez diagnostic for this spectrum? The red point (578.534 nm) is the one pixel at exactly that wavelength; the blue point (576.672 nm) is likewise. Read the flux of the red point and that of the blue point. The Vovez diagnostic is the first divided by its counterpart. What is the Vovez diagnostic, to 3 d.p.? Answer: 0.963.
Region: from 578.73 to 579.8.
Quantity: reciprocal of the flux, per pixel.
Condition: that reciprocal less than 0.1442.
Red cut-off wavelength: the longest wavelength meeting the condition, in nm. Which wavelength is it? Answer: 579.734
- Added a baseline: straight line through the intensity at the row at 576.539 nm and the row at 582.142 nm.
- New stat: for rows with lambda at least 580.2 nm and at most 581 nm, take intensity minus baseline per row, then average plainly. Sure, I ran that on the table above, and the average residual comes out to 0.12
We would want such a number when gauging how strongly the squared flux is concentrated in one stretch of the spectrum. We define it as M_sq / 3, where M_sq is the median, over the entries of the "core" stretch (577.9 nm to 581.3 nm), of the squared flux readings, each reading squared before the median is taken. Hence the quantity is 16.0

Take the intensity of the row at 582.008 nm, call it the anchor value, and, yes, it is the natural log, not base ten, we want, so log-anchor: 1.96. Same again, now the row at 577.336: 1.96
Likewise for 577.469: 1.96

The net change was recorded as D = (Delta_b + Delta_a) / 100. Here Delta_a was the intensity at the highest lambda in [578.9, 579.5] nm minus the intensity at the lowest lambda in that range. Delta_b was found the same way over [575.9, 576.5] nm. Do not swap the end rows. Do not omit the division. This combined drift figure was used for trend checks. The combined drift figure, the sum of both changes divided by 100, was -0.0016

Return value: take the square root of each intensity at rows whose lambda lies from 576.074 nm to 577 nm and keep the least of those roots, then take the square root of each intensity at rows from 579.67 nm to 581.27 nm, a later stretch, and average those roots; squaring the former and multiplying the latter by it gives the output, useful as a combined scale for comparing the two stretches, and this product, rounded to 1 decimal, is 18.0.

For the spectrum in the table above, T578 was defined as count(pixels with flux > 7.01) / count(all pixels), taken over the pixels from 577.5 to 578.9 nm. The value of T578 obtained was 0.10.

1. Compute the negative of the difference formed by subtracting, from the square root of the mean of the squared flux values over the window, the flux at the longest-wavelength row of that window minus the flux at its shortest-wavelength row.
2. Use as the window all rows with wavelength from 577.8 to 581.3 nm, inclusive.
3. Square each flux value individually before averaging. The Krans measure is -6.655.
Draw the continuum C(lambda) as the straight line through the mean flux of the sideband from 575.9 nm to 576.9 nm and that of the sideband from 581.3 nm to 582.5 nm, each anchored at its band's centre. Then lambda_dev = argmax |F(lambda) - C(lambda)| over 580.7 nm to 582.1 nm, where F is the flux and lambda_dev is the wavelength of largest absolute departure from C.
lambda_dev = 580.937 nm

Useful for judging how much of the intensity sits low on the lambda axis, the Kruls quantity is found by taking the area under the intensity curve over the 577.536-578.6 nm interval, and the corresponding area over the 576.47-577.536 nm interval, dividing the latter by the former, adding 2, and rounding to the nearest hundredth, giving 3.04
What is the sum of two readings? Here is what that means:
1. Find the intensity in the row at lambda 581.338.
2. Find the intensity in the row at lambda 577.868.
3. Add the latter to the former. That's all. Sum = 13.8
